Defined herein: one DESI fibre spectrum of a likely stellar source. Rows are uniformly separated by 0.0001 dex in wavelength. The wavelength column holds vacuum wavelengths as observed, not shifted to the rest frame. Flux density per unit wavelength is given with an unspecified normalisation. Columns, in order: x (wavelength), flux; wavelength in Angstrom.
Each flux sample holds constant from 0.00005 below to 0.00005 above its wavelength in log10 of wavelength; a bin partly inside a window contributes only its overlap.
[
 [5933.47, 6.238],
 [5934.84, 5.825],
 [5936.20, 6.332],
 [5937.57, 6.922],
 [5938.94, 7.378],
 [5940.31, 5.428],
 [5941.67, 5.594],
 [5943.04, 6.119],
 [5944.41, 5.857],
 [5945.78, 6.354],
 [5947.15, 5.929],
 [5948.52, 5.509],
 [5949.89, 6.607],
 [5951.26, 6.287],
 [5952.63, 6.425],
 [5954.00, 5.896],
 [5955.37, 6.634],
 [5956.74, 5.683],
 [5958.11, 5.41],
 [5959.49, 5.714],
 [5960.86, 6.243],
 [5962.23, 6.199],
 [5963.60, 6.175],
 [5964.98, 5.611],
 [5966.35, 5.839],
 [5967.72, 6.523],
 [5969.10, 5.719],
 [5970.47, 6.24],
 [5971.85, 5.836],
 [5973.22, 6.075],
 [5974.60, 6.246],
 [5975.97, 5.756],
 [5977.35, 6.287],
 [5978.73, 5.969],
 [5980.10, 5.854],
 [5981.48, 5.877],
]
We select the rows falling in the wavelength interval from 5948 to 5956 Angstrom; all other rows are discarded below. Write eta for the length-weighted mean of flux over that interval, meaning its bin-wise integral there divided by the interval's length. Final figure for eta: 6.24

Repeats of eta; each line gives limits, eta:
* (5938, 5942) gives 6.24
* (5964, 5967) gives 5.76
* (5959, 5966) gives 5.99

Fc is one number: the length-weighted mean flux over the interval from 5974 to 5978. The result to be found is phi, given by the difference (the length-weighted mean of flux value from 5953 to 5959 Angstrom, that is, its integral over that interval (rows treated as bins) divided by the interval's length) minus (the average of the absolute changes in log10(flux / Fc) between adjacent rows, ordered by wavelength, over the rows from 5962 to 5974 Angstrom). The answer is 5.89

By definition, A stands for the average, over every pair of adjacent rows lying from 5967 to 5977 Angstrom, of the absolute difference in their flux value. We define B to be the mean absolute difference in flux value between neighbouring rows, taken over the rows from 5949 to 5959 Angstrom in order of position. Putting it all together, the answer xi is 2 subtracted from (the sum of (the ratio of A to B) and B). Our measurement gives -0.62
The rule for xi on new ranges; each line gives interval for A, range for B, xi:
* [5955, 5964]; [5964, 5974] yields -0.78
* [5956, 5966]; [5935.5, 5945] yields -0.90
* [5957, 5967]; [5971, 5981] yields -0.78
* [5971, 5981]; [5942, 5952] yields -0.88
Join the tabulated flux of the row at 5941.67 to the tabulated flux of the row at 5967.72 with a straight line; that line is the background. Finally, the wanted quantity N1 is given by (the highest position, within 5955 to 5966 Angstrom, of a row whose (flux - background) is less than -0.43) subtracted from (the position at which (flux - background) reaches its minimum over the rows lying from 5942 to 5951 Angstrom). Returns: -16.5 Angstrom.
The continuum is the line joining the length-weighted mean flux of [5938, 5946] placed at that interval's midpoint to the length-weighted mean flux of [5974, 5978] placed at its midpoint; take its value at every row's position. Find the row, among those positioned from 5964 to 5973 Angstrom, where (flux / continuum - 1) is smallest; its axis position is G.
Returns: 5964.98 Angstrom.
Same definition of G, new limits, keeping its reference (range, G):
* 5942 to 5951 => 5948.52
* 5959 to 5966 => 5964.98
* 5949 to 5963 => 5958.11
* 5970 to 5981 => 5975.97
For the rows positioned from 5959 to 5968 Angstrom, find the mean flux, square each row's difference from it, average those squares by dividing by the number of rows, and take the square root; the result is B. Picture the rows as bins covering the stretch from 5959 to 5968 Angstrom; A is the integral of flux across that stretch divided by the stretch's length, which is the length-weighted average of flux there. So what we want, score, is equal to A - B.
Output 5.73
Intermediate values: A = 6.04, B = 0.30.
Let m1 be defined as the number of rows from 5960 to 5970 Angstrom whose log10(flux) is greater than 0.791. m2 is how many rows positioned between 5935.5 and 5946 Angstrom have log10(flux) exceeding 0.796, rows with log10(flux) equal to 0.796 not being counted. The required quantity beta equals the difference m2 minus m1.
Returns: 1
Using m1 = 3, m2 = 4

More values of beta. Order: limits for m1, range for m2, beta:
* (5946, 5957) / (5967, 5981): -2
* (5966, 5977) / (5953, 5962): -2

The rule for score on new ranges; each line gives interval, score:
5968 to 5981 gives 5.80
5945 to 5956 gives 5.83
